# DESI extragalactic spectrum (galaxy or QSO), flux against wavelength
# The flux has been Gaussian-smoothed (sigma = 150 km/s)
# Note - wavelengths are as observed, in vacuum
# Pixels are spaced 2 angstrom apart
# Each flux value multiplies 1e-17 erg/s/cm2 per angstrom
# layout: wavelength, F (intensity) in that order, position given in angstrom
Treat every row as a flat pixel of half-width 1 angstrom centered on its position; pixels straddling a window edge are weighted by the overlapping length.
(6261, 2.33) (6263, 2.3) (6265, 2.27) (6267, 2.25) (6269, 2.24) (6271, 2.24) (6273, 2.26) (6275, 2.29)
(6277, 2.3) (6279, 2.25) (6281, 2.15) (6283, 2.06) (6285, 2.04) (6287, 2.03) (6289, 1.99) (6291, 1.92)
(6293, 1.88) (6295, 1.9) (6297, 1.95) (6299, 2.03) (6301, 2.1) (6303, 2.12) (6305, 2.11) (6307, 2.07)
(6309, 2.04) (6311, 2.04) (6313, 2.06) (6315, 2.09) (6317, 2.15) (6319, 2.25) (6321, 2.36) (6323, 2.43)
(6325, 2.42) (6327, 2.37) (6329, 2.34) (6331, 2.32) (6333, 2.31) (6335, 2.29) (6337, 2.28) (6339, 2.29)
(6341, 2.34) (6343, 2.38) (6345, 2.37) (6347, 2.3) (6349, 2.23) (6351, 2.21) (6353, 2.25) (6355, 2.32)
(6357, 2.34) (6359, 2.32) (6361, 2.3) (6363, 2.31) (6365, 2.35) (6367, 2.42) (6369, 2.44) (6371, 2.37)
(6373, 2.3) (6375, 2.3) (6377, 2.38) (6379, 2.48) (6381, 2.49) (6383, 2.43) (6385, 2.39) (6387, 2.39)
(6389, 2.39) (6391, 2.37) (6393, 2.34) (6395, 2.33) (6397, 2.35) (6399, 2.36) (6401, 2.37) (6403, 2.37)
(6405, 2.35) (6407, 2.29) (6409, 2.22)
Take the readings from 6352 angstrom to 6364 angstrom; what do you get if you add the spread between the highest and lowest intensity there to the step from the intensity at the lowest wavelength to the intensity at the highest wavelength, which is 0.150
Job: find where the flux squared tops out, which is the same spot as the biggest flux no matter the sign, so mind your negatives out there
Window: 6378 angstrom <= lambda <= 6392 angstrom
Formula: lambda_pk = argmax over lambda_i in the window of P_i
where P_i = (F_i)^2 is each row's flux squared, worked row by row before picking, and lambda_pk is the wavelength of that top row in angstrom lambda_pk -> 6381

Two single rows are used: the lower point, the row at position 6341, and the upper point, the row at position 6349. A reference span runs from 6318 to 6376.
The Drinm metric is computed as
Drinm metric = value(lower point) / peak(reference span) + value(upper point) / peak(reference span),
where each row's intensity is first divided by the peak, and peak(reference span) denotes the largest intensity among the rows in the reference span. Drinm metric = 1.87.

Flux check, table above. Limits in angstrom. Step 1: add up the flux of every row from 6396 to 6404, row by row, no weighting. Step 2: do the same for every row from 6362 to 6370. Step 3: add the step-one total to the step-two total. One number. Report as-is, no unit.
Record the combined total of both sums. 19.0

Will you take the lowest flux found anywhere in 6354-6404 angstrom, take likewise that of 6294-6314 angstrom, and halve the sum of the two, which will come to 2.10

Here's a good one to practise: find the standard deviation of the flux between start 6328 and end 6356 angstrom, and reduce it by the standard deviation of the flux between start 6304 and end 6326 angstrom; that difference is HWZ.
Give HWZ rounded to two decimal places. -0.10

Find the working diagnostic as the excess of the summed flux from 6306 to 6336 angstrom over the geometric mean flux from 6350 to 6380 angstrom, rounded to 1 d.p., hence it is 31.2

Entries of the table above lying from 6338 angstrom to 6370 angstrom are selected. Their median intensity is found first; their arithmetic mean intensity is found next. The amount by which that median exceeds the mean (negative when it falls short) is -0.0031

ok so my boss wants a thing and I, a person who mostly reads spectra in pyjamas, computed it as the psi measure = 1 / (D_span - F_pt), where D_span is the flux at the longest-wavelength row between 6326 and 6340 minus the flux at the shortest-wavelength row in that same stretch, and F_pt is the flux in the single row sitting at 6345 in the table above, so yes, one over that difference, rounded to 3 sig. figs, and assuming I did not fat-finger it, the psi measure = -0.408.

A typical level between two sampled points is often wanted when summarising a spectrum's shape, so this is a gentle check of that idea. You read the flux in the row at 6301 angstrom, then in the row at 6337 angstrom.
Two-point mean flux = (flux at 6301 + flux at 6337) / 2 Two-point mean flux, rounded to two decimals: 2.19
